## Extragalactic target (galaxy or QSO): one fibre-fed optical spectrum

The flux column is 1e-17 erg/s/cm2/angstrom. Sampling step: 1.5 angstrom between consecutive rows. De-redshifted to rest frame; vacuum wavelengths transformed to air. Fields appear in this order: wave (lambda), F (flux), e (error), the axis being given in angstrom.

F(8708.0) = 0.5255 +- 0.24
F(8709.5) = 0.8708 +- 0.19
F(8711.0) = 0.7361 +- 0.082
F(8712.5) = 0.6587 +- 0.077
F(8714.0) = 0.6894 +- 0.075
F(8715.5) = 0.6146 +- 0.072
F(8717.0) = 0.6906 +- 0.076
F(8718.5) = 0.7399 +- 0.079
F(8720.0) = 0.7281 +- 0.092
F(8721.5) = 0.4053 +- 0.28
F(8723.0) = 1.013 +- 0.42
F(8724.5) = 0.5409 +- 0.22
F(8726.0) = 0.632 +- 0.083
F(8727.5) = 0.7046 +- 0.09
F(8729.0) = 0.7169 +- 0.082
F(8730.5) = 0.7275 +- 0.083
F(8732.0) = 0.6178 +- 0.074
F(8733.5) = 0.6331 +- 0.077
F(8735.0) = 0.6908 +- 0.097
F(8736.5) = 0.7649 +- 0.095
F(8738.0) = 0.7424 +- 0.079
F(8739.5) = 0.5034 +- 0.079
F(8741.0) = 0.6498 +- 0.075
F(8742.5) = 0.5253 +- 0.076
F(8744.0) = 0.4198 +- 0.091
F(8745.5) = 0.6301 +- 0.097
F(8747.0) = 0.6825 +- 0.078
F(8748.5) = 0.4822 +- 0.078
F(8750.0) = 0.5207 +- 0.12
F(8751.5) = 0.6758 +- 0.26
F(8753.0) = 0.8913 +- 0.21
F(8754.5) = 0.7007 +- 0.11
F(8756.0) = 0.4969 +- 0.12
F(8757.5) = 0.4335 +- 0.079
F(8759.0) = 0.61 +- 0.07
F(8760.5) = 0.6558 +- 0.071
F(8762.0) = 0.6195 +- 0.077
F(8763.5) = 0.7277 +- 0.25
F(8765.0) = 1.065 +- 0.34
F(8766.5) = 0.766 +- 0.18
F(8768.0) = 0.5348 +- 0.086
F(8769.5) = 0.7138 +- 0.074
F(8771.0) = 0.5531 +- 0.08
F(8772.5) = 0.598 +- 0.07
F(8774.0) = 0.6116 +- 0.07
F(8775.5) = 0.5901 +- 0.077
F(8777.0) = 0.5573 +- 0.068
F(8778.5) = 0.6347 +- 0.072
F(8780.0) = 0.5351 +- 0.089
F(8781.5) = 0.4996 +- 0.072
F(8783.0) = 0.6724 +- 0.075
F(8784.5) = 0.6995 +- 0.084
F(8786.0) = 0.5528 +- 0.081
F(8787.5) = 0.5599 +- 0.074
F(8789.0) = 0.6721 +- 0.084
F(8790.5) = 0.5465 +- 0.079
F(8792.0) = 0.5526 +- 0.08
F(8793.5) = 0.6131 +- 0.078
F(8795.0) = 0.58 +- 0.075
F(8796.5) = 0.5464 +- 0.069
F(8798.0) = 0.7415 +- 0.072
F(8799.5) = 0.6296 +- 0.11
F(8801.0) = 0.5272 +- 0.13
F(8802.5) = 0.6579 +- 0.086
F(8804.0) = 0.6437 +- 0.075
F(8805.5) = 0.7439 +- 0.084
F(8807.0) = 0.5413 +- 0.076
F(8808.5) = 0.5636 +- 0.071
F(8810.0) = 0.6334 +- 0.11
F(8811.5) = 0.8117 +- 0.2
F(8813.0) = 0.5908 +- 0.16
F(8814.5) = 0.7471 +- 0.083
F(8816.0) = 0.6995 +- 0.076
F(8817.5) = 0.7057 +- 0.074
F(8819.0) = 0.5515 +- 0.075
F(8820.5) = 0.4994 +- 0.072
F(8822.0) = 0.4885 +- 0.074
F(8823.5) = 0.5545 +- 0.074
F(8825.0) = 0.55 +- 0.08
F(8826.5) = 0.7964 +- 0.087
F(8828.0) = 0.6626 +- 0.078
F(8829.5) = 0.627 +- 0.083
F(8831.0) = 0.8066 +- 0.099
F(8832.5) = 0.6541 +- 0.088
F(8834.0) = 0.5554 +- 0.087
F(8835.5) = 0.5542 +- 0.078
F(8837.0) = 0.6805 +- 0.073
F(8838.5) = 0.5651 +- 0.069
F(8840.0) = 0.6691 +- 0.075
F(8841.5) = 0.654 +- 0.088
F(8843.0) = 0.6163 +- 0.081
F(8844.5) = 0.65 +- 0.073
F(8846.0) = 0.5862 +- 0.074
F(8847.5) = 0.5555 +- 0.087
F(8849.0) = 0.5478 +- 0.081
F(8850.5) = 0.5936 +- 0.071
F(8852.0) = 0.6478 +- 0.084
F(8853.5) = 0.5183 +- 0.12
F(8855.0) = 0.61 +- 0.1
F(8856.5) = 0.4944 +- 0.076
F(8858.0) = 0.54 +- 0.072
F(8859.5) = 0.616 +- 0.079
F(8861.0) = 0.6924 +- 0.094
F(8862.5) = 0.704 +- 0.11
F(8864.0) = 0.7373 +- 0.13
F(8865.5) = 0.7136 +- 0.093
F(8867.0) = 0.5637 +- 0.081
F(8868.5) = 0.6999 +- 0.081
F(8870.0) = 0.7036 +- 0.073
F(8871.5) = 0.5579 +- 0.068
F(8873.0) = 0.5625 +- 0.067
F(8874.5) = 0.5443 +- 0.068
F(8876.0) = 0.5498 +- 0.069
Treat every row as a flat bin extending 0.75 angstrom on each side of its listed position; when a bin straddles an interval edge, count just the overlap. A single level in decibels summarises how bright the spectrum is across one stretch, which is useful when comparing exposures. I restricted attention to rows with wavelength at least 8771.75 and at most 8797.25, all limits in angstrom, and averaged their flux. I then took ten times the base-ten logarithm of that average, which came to -2.30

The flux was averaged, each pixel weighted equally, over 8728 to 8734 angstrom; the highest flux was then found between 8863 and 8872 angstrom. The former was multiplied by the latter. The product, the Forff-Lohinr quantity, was 0.50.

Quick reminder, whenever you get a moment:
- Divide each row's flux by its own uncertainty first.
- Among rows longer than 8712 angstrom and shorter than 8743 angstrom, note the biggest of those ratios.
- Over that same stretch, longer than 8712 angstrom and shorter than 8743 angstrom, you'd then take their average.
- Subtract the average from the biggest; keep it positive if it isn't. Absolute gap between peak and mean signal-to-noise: 2.02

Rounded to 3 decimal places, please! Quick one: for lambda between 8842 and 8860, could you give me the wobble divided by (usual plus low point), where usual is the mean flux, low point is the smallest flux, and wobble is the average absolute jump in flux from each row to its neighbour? 0.059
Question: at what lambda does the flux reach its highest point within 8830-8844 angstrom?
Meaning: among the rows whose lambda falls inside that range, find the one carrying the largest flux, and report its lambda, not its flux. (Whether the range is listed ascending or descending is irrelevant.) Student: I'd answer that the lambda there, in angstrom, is 8831.0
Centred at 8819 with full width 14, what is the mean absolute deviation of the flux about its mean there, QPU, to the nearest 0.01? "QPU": 0.08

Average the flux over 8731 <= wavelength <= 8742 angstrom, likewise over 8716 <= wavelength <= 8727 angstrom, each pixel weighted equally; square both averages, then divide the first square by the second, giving 0.94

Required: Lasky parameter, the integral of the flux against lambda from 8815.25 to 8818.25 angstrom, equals 2.1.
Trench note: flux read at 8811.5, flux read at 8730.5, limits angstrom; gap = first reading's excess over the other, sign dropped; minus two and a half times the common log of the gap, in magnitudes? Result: 2.7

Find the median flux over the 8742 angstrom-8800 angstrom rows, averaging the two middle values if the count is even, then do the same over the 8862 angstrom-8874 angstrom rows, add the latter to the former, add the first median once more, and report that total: 1.92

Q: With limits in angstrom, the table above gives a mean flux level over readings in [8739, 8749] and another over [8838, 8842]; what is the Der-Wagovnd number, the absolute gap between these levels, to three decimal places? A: 0.073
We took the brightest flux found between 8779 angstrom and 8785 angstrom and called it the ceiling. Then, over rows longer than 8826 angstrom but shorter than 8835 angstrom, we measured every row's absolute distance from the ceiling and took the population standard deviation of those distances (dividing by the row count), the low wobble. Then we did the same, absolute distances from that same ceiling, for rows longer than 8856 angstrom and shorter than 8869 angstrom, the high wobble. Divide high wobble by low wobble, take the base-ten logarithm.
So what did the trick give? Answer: 0.3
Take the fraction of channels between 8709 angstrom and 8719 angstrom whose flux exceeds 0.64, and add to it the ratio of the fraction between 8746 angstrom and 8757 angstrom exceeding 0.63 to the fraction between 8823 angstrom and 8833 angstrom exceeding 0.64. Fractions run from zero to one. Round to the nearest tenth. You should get 1.9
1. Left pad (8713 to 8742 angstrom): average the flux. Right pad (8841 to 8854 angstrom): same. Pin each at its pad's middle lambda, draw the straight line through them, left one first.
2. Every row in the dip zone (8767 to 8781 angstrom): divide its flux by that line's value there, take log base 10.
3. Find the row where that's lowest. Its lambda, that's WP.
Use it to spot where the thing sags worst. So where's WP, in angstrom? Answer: 8768.0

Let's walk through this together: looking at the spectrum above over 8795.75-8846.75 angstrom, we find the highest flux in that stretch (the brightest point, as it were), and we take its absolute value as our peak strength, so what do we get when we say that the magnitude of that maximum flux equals 0.81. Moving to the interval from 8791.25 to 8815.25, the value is 0.81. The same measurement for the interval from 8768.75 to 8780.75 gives 0.71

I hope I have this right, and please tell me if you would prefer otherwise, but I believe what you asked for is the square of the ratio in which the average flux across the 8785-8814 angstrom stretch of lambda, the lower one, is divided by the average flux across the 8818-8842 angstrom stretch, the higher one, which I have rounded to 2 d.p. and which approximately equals 1.00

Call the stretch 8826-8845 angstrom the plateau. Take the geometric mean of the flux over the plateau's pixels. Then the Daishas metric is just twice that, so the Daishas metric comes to 1.30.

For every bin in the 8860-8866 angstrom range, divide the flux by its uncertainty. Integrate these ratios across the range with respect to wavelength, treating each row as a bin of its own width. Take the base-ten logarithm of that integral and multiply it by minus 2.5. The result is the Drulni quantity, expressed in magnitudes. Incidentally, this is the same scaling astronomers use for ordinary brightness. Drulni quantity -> -4.02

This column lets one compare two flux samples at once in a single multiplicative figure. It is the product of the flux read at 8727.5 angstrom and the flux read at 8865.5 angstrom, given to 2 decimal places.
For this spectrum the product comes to 0.50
